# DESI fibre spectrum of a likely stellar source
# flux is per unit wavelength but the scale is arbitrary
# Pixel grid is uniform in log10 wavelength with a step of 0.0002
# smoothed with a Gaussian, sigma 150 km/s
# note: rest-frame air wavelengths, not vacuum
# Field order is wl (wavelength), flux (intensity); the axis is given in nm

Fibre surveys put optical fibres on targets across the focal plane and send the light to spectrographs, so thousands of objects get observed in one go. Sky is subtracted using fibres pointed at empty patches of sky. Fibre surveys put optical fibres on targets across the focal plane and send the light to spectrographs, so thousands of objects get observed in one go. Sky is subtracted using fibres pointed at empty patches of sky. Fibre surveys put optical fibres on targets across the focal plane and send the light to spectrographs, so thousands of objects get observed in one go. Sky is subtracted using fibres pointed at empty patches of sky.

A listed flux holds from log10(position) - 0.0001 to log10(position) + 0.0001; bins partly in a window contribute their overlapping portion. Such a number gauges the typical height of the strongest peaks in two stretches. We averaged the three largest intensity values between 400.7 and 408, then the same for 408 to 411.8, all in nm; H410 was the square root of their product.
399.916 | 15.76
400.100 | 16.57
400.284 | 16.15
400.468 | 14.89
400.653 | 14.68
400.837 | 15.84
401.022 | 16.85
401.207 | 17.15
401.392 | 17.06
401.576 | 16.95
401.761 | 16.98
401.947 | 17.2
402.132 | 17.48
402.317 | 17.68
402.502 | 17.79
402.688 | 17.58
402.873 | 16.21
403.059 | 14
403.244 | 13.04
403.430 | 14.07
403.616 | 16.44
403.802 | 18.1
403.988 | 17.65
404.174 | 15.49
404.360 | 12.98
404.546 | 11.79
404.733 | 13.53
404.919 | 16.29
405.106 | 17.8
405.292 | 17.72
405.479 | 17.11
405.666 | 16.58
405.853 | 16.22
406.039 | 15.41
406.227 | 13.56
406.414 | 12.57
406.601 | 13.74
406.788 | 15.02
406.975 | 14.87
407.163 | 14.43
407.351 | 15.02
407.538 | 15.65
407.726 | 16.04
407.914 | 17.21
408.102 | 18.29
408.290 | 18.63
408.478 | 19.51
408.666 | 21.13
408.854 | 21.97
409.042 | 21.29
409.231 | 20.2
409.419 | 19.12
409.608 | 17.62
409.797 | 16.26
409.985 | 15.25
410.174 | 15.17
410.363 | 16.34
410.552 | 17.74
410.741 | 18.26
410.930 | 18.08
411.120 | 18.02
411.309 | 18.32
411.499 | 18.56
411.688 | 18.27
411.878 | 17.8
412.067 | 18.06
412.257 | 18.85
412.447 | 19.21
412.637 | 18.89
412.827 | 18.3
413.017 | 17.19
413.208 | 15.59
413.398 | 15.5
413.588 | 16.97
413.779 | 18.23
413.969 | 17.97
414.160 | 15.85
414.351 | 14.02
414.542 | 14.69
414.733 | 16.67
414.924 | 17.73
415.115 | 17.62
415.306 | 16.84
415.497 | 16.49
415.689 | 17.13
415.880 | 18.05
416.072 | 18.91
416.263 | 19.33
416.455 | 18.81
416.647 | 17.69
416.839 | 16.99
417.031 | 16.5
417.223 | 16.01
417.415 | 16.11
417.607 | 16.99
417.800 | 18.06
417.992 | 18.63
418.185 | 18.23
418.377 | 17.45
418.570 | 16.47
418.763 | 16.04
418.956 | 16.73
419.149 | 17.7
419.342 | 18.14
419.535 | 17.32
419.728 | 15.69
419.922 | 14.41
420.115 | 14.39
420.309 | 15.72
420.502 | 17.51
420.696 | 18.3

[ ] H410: 19.6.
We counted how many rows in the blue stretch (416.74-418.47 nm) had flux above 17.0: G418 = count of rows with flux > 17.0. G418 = 4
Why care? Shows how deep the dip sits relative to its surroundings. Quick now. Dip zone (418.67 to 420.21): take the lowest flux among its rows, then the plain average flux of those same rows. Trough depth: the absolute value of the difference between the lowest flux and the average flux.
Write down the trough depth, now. 1.9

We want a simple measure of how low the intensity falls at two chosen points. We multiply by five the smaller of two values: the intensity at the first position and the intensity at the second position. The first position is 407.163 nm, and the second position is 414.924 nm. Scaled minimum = 72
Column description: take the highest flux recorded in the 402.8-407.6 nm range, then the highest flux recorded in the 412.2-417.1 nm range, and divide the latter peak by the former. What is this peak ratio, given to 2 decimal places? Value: 1.07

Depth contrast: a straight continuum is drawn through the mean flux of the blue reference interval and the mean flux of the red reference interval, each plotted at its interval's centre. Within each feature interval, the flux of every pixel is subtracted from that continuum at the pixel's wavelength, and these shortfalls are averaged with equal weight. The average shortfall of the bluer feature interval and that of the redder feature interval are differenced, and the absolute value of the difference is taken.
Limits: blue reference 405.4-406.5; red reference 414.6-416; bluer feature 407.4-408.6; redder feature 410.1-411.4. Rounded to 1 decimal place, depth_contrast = 0.7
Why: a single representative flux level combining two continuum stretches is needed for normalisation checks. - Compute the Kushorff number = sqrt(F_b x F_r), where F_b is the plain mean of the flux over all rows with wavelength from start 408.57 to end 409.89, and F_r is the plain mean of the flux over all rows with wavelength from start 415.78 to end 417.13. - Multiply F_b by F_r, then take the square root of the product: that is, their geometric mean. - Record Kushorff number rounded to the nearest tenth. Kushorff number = 18.8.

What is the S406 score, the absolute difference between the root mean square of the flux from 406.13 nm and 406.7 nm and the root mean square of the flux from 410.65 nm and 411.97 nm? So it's 4.9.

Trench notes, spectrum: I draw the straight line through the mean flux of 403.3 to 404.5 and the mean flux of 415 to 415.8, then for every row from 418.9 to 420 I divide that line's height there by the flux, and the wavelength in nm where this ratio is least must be 419.342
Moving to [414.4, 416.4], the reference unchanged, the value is 416.263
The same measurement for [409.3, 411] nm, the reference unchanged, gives 409.419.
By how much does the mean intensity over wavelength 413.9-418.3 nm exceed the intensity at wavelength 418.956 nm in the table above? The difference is 0.5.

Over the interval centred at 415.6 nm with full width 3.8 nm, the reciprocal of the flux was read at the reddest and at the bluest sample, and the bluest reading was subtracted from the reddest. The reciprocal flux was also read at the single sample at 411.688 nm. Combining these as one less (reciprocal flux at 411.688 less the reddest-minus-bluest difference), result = 0.952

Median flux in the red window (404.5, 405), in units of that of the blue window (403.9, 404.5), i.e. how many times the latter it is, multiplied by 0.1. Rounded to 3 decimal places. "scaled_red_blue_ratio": 0.087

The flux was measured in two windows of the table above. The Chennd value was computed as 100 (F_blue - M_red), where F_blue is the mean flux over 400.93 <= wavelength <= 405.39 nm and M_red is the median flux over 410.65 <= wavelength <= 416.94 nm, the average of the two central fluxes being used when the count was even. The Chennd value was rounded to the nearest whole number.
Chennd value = -181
